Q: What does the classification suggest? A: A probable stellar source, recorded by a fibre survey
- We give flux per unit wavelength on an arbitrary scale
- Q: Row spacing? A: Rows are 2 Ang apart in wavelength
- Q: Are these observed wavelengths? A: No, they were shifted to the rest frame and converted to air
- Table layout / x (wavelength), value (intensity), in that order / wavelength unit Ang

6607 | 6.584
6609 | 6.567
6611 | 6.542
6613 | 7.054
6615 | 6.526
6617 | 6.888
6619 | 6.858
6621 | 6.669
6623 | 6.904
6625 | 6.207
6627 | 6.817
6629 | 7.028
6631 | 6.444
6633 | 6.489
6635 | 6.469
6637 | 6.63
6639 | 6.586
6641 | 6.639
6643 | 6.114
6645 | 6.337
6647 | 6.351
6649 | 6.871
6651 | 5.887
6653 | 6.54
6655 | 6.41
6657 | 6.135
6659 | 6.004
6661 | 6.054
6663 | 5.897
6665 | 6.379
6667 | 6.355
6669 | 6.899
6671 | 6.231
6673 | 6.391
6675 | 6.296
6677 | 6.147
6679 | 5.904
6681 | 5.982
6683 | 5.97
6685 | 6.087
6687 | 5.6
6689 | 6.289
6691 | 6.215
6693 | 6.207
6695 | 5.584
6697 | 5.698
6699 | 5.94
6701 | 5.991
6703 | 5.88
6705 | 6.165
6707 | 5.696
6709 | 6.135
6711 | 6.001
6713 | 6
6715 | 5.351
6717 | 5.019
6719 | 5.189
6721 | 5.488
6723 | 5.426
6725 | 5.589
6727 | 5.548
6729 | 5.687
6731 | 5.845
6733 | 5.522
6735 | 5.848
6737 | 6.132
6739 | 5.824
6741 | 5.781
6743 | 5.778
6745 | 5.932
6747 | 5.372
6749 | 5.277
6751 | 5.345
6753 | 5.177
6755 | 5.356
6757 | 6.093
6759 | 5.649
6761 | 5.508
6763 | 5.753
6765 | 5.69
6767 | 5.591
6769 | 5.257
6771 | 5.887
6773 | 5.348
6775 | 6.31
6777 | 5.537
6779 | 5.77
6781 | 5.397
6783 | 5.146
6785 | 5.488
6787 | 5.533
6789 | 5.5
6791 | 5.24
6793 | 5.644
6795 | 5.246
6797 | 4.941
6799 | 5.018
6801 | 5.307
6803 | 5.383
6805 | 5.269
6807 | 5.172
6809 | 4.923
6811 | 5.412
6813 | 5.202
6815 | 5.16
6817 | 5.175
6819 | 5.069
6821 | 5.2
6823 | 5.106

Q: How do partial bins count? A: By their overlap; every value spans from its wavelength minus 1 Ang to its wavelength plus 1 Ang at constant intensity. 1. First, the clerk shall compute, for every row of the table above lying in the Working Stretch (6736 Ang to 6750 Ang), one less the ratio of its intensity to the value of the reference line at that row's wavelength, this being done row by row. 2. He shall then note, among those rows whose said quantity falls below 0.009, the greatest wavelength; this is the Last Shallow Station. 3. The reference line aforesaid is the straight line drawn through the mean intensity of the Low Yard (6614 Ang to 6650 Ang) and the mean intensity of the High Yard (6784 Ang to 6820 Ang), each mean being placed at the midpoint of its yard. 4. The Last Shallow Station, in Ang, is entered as 6745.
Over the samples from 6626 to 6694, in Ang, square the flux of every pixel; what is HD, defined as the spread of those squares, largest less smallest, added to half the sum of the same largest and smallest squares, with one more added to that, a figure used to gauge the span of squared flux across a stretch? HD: 59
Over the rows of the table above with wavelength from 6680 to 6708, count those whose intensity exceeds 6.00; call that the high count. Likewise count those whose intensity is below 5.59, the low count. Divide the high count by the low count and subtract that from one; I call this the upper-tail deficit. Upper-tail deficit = -4.0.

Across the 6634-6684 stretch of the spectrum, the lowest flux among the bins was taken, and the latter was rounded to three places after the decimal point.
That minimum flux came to 5.887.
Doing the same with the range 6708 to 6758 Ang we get 5.019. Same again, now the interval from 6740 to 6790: 5.146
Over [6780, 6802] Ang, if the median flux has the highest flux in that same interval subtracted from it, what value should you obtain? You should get -0.34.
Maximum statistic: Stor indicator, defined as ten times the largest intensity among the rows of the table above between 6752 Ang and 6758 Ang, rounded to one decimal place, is 60.9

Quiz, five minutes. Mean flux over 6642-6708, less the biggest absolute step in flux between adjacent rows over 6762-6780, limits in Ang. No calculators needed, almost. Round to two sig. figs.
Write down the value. 5.2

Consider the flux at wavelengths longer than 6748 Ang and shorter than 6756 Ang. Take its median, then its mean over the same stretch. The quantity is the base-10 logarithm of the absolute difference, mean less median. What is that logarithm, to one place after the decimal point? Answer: -1.7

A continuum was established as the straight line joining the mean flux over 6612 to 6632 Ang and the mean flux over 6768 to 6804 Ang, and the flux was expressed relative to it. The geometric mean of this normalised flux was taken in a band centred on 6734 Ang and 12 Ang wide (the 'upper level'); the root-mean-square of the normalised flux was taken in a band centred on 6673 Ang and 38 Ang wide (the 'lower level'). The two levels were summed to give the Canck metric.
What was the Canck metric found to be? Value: 1.97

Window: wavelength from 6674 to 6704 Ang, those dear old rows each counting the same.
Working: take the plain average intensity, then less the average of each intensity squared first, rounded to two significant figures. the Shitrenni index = -30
